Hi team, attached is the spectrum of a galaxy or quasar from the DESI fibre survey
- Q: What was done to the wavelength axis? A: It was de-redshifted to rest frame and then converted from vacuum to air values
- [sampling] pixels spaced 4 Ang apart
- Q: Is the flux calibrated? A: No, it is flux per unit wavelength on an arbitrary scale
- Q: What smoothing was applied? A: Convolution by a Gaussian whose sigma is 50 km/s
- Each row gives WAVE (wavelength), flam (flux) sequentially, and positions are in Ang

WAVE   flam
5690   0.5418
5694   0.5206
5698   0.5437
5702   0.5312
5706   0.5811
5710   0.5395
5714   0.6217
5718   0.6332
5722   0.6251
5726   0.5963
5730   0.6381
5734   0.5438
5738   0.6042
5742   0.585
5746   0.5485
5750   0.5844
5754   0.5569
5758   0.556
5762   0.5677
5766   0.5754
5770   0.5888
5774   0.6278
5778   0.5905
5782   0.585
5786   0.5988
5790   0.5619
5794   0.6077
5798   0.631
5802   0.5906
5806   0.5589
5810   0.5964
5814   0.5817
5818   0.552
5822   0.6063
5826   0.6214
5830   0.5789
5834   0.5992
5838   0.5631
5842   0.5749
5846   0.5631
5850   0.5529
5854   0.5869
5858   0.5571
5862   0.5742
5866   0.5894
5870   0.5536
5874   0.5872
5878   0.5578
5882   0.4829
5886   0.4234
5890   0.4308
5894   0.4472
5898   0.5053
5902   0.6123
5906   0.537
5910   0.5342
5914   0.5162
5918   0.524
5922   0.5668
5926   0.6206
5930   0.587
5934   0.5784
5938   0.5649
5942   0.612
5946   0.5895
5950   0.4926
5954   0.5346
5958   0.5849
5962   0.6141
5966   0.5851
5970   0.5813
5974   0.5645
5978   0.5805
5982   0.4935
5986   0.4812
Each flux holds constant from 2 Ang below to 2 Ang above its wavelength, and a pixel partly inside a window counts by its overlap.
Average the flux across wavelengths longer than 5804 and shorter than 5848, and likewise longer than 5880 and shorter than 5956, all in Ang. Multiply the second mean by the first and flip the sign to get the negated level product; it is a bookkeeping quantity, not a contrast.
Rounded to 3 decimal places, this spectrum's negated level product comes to -0.311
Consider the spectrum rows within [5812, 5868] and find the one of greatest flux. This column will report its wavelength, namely 5826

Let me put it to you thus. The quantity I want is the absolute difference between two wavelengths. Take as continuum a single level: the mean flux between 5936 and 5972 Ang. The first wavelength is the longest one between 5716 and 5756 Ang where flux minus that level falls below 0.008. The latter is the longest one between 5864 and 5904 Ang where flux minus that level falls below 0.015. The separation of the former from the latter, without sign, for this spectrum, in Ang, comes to 144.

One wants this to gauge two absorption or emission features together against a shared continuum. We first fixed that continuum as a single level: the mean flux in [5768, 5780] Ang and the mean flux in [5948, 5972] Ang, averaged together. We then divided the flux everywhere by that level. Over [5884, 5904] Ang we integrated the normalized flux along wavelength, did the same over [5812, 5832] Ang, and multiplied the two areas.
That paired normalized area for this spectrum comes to 334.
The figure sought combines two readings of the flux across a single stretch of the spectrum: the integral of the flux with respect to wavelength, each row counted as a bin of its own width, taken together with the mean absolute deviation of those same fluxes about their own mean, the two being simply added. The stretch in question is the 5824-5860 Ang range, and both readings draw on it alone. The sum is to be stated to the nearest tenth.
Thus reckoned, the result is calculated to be 20.8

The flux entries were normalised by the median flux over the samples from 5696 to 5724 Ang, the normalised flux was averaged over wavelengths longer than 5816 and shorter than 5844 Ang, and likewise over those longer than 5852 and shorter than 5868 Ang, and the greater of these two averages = 1.01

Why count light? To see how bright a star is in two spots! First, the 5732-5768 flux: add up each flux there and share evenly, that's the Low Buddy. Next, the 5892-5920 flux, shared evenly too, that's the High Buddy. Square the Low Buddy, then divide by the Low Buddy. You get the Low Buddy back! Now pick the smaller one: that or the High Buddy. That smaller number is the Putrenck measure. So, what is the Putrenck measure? 0.525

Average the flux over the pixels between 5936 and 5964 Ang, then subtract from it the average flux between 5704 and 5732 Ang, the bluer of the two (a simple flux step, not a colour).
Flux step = -0.035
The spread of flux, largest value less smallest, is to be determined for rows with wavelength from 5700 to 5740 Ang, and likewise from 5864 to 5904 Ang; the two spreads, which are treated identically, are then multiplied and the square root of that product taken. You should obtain 0.14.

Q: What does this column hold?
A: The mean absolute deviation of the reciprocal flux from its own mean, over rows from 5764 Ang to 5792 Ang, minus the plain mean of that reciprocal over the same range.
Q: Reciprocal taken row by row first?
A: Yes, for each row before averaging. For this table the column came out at -1.66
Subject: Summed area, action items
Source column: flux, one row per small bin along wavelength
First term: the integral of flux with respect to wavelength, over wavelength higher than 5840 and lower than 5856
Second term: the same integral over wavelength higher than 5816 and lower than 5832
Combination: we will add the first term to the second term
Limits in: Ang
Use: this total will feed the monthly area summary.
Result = 18.5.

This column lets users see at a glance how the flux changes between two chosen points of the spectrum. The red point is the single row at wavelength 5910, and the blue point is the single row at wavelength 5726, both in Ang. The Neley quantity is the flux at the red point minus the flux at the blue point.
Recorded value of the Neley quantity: -0.06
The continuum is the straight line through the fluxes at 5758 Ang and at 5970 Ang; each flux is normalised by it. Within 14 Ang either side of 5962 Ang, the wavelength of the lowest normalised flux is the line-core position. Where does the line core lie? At 5950 Ang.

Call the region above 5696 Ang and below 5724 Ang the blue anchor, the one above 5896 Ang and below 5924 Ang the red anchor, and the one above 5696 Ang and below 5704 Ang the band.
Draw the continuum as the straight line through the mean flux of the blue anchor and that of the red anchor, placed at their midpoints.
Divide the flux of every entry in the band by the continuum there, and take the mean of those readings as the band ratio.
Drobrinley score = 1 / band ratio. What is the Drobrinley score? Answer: 1.09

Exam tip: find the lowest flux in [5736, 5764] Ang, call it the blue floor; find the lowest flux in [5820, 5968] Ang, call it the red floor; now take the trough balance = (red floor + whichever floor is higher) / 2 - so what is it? 0.486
